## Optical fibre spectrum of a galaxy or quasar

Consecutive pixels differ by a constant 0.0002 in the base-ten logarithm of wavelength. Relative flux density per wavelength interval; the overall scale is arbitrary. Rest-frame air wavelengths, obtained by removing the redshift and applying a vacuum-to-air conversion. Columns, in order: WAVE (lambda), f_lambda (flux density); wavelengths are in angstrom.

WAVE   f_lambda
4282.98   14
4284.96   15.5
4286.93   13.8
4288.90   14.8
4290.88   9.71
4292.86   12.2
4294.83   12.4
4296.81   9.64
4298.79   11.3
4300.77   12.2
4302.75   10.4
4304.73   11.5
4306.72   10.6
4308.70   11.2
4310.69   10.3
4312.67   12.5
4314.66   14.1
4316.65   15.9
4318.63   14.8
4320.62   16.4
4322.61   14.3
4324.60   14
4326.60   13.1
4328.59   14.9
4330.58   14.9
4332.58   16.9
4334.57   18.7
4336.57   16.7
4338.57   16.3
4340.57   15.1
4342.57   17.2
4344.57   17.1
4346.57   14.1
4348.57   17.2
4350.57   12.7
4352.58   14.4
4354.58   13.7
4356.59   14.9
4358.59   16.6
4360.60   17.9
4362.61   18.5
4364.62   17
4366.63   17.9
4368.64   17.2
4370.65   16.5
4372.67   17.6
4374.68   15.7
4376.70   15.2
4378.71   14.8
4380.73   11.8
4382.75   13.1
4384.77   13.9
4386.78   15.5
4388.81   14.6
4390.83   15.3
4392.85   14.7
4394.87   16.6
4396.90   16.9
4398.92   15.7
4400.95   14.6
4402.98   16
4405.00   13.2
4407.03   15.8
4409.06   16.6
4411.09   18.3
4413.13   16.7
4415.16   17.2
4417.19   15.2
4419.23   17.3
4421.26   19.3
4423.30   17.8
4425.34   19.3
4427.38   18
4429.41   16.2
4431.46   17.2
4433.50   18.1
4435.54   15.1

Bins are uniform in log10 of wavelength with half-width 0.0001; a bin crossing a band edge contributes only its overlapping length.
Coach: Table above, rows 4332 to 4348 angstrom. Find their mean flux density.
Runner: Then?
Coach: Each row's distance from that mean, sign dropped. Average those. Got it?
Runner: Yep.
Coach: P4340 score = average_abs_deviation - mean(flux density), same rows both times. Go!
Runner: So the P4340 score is -15.5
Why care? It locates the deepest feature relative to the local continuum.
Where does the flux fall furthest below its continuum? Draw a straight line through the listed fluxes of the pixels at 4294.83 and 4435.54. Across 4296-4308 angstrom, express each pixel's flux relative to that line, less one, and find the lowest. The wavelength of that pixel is 4296.81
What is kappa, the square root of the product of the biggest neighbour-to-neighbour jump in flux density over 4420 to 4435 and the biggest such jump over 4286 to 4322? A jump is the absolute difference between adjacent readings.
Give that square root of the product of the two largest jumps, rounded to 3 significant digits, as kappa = 3.03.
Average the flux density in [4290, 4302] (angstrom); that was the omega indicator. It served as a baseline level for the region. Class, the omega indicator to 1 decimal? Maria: 11.2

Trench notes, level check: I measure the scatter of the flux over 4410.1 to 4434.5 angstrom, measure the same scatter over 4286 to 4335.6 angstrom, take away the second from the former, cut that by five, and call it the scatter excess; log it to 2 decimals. -0.24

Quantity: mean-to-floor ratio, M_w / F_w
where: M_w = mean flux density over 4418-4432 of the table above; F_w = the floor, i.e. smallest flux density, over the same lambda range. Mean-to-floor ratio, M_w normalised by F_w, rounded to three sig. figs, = 1.10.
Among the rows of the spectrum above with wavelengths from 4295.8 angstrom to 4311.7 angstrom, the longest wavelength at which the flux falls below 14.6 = 4310.69 angstrom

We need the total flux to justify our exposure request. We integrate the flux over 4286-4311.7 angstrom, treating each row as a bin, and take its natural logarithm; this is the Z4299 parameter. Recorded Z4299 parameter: 5.69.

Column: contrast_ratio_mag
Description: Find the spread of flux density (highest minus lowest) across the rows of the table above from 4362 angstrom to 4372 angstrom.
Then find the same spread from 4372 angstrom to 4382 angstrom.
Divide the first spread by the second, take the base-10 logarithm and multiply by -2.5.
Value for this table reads 1.2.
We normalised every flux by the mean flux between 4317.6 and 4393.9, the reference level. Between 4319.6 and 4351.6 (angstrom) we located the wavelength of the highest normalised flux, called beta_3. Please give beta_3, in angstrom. 4334.57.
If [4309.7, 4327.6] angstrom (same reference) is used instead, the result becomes 4320.62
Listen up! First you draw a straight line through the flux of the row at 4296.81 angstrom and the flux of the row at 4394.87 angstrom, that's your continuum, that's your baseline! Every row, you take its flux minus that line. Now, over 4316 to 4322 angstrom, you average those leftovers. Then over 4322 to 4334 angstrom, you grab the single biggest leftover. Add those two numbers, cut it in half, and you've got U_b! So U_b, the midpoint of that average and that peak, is 4.6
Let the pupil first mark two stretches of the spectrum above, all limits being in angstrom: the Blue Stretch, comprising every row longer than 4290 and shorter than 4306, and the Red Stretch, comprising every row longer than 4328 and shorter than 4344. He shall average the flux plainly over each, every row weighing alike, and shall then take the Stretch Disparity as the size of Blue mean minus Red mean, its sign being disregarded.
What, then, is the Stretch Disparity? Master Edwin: 5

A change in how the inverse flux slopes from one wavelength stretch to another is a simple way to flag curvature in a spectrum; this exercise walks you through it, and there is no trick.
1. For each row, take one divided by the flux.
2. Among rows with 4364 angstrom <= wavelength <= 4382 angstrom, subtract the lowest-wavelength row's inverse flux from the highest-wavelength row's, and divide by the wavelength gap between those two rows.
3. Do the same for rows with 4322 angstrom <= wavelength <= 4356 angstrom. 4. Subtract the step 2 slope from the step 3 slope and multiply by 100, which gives -0.15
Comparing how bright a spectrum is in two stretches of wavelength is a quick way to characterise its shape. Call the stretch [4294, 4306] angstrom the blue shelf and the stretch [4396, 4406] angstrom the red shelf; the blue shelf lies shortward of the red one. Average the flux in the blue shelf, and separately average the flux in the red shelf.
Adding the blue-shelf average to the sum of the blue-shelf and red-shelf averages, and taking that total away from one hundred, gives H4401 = 62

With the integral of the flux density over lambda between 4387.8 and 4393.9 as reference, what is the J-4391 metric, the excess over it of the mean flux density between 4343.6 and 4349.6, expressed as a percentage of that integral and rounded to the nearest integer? -82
